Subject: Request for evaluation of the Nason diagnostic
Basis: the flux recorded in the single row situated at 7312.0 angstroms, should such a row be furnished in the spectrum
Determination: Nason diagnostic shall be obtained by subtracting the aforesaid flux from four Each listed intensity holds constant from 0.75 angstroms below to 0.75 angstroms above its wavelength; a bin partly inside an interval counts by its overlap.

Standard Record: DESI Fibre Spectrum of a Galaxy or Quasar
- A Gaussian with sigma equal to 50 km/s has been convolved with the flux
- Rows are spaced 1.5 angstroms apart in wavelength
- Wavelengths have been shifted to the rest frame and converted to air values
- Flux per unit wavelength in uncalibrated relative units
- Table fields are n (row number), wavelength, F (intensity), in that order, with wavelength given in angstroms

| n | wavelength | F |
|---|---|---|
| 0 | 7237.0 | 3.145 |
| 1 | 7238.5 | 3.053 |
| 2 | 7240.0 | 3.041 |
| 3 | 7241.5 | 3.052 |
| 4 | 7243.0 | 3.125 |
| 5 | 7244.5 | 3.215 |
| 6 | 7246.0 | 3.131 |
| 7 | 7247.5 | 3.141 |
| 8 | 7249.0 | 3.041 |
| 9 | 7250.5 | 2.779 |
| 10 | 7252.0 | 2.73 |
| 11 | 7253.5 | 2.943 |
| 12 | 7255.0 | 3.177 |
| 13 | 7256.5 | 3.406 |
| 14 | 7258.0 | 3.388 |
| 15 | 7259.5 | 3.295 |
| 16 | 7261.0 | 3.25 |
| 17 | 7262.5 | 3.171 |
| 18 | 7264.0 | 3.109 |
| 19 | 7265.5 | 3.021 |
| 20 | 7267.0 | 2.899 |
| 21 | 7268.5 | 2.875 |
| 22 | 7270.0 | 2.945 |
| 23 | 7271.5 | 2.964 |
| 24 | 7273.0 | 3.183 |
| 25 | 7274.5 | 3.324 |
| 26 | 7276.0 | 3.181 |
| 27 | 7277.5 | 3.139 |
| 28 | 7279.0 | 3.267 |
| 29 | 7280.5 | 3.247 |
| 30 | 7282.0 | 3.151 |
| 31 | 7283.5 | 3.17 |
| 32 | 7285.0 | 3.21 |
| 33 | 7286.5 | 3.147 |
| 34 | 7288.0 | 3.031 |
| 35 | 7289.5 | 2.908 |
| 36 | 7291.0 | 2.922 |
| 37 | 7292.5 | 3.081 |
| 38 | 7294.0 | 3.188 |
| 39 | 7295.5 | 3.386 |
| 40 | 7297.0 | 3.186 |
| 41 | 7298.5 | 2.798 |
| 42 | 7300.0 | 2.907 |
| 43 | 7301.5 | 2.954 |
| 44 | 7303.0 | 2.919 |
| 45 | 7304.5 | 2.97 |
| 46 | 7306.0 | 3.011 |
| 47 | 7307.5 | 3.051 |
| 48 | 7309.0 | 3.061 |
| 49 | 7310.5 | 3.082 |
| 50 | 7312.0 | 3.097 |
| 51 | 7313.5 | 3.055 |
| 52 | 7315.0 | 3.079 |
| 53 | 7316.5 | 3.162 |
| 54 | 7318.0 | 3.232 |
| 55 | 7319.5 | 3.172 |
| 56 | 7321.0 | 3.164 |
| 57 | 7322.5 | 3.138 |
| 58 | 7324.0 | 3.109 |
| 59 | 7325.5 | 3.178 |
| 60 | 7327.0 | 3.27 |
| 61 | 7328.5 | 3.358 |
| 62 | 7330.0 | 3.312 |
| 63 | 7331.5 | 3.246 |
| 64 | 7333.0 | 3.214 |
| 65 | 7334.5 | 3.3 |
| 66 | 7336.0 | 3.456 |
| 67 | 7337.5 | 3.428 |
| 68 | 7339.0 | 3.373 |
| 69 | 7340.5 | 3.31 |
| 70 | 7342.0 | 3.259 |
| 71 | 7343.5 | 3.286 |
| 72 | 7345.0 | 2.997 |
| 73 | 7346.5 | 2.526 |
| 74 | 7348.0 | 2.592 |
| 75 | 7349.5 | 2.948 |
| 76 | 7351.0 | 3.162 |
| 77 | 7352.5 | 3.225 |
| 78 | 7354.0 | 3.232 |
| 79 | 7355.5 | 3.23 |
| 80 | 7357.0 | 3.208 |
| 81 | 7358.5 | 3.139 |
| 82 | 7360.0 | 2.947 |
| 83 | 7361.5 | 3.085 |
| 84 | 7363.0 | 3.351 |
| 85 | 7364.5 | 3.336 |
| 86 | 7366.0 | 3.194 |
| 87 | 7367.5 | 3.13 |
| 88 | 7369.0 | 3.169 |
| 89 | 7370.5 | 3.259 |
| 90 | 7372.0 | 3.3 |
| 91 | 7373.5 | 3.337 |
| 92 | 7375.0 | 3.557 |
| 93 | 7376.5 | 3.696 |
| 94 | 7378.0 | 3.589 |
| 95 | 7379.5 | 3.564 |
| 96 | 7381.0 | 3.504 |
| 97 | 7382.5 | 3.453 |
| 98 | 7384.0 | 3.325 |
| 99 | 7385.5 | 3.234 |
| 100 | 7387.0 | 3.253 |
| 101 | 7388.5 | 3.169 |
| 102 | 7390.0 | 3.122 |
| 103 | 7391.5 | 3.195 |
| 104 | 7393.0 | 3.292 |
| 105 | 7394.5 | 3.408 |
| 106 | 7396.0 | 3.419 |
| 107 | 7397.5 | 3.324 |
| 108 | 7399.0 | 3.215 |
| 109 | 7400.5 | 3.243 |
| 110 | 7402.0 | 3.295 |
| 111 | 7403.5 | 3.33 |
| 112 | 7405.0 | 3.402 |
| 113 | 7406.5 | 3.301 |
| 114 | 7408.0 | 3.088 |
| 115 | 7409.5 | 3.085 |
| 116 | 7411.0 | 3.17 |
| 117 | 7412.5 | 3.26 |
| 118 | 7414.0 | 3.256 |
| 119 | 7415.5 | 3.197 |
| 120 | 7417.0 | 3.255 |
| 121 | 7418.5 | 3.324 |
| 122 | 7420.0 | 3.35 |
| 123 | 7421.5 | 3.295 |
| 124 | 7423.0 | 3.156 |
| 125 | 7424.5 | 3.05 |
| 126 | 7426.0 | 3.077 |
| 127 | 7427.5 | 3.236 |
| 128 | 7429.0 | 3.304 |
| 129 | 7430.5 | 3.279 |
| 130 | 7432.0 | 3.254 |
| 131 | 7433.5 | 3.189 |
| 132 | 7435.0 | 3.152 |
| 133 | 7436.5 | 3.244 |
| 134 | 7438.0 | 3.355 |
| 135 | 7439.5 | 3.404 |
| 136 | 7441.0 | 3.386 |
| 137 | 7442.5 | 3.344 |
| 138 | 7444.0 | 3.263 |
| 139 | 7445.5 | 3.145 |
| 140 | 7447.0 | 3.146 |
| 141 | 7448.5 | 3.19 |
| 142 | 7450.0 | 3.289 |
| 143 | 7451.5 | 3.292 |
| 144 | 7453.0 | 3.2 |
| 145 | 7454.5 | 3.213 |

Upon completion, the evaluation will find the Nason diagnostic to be 0.90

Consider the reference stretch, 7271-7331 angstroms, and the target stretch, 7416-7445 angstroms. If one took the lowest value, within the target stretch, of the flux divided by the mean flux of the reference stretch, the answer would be 0.98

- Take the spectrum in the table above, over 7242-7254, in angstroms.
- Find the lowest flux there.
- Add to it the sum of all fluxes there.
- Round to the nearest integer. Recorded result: 27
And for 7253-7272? 43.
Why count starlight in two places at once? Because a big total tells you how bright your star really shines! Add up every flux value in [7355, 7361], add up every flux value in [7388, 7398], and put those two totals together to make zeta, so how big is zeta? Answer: 35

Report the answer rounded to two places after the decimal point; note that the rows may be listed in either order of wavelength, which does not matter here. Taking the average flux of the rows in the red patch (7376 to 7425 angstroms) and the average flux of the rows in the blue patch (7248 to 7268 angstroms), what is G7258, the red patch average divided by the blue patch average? 1.07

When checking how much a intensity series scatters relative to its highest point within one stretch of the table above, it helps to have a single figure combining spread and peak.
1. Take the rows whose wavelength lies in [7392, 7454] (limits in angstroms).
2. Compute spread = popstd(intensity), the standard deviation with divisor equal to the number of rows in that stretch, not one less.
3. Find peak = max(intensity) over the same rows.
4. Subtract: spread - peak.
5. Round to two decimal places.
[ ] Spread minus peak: -3.32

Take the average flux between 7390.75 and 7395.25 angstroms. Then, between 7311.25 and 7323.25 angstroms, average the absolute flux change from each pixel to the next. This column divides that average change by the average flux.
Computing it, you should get 0.014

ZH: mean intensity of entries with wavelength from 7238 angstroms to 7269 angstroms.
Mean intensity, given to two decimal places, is 3.09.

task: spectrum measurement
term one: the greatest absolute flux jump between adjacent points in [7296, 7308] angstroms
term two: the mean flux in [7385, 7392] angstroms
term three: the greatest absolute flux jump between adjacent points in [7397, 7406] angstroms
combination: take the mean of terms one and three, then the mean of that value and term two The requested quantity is 1.72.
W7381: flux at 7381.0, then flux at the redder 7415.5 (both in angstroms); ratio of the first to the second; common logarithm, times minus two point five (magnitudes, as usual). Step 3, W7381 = -0.10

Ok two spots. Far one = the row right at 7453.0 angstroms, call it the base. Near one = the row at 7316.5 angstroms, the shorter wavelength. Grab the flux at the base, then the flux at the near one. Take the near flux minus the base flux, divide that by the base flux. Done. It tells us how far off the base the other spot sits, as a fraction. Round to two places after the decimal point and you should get -0.01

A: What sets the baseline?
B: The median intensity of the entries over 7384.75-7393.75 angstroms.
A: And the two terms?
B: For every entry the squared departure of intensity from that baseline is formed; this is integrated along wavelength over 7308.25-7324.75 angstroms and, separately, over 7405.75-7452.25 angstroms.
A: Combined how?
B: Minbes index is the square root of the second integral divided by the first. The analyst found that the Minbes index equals 1.5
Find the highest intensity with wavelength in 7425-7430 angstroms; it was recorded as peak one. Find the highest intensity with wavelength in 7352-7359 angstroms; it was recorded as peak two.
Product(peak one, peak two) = 10.7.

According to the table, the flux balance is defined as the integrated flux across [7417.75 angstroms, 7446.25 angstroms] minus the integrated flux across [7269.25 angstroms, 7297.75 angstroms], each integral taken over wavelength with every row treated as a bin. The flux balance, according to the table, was 3.27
